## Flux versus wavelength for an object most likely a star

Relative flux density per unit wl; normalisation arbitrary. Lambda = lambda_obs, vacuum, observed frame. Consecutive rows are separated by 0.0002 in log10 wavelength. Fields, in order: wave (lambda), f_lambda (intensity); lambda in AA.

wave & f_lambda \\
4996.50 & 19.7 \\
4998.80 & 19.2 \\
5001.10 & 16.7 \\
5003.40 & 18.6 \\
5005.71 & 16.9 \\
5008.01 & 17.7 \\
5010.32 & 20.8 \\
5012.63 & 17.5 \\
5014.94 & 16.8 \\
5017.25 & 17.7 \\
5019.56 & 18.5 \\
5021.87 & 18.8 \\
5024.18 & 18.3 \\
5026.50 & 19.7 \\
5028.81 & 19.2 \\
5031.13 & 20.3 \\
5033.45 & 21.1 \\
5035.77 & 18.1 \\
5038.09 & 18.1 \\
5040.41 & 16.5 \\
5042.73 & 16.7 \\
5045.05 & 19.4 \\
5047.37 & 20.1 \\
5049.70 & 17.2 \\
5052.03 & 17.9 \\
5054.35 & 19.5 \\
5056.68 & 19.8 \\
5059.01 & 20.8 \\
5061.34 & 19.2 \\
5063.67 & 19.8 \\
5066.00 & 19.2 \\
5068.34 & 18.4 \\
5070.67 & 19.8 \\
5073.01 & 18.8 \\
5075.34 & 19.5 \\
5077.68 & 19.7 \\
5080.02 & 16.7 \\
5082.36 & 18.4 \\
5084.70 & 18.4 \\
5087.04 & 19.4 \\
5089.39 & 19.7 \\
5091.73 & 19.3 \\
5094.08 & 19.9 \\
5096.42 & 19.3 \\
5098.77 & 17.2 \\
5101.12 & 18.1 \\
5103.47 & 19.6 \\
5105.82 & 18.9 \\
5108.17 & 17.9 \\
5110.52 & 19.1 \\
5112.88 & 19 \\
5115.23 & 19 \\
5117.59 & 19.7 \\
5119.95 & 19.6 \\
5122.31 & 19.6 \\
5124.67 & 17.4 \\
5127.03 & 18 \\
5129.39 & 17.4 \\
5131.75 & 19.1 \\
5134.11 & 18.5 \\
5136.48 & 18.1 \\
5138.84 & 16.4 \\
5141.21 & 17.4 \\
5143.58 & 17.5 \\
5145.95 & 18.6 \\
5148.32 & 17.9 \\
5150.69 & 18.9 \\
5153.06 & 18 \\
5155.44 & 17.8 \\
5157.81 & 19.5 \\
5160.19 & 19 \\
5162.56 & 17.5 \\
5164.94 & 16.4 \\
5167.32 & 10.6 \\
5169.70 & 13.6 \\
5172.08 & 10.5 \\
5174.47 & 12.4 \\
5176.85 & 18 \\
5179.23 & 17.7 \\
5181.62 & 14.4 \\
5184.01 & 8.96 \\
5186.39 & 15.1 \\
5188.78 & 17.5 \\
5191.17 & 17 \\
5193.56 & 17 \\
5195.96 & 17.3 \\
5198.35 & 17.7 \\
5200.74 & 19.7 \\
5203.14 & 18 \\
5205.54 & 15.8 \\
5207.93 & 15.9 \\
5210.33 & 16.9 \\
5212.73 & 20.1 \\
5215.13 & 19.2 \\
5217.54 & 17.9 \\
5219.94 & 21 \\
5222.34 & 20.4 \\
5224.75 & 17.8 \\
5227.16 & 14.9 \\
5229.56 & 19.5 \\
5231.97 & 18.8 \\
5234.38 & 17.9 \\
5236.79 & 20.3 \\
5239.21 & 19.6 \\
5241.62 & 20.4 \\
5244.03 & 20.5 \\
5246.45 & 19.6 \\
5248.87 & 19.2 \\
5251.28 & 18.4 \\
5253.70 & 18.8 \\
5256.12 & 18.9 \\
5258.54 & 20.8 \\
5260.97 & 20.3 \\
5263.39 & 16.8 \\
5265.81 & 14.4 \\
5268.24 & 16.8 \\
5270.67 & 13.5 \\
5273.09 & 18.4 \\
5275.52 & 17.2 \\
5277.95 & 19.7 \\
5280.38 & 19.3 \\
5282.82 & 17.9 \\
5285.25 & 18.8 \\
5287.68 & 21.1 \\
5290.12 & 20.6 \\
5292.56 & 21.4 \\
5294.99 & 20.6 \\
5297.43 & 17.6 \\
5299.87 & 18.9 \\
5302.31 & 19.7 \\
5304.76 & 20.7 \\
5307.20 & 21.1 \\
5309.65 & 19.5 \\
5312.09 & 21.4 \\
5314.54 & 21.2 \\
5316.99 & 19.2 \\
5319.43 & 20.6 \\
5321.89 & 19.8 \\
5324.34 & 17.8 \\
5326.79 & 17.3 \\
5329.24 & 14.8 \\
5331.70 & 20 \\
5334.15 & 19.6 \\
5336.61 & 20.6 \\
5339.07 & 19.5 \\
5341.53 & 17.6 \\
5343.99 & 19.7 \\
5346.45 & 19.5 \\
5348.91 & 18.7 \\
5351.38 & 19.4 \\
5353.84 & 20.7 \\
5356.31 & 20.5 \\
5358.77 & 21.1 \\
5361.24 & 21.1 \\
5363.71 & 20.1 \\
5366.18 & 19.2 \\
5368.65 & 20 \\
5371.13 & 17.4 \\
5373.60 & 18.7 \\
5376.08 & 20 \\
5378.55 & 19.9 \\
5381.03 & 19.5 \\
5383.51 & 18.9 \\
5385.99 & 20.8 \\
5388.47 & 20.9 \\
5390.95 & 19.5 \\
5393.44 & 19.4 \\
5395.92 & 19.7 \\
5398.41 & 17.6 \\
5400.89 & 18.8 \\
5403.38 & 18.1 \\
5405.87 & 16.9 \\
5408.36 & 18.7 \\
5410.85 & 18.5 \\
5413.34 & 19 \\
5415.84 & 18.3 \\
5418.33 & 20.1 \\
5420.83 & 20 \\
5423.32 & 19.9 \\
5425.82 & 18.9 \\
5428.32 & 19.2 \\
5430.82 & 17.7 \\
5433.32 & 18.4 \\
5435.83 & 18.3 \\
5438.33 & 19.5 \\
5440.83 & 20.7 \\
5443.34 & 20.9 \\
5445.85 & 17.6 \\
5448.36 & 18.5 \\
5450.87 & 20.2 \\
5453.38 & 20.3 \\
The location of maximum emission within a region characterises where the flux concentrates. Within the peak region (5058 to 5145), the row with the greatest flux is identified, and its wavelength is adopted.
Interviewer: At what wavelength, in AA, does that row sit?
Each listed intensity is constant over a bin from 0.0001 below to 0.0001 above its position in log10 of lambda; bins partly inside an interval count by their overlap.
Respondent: 5059.01 AA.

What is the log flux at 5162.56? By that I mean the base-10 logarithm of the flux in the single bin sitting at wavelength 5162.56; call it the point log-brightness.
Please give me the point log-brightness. 1.24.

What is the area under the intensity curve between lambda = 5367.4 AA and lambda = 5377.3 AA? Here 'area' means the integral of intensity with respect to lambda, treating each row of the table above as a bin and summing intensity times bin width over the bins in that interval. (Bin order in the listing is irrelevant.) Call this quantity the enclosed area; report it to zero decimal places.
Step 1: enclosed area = 188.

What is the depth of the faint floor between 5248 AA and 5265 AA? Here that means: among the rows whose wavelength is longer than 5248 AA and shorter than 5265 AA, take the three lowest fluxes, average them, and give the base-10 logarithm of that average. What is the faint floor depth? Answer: 1.26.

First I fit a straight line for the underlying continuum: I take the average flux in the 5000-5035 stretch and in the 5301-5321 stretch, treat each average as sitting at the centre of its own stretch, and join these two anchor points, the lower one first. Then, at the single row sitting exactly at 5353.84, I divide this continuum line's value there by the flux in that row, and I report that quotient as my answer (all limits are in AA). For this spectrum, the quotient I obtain 1.00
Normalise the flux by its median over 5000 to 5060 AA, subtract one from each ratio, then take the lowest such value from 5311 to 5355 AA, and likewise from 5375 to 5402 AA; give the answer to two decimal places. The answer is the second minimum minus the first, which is 0.15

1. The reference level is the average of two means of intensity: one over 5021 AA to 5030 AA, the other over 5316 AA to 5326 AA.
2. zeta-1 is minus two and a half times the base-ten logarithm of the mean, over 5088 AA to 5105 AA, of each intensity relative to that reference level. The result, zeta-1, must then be 0.01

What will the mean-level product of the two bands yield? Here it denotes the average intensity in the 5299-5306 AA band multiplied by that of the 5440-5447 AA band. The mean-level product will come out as 390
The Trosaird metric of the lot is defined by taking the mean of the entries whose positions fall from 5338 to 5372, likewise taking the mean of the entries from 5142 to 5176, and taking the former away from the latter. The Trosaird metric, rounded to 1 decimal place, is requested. -3.3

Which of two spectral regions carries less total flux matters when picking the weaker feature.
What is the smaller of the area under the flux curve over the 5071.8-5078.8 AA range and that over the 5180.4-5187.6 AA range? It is 92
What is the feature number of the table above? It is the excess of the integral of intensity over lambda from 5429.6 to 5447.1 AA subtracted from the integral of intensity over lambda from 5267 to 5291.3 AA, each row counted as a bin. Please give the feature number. 112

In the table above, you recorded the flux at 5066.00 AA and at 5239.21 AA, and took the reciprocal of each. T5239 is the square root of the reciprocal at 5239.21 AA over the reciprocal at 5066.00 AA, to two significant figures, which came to 0.99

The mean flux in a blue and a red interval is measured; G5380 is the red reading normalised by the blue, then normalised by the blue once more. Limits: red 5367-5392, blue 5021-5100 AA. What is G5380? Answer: 0.0545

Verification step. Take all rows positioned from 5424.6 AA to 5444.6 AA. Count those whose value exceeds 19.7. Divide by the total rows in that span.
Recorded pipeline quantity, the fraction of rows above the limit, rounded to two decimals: 0.25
